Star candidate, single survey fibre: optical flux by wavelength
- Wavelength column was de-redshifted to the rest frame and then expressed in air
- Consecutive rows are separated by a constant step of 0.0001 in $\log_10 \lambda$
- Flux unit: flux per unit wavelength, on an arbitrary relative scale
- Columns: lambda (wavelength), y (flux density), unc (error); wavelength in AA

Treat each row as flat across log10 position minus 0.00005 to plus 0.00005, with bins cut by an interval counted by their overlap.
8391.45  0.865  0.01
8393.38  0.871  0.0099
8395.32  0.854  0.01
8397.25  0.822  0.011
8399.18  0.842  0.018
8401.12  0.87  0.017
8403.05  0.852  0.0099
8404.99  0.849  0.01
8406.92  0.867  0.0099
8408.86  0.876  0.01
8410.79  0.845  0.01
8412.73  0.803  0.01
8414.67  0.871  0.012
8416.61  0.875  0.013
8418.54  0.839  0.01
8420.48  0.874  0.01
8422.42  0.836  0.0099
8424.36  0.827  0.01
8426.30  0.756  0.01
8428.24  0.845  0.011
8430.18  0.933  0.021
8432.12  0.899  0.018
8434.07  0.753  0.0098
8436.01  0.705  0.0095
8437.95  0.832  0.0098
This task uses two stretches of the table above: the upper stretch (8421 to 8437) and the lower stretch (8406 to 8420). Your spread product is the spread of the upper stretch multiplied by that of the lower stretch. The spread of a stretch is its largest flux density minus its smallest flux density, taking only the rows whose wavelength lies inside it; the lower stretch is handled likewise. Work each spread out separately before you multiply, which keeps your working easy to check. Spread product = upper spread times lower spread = 0.017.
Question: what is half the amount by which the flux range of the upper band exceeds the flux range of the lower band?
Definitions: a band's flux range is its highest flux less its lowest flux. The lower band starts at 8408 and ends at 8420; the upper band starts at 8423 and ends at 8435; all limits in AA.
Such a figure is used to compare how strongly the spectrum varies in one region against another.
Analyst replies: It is 0.05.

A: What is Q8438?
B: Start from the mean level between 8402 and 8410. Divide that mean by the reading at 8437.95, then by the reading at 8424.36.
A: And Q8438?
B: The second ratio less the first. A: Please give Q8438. 0.01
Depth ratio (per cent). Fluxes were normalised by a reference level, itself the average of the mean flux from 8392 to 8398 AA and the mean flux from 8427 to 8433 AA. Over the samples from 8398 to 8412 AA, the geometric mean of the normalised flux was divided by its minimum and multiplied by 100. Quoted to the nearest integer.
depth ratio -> 102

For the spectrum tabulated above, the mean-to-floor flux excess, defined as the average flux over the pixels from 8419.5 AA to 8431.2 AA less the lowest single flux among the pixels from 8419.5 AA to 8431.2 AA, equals 0.089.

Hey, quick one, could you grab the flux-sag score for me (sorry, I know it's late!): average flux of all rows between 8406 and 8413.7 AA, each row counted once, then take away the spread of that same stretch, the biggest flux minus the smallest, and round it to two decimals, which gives 0.77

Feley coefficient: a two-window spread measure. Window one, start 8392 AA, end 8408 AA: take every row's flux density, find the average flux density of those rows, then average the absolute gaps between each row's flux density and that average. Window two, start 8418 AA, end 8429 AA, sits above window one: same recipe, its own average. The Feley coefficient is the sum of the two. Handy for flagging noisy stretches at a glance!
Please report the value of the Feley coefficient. 0.037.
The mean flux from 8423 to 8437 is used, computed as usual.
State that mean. 0.817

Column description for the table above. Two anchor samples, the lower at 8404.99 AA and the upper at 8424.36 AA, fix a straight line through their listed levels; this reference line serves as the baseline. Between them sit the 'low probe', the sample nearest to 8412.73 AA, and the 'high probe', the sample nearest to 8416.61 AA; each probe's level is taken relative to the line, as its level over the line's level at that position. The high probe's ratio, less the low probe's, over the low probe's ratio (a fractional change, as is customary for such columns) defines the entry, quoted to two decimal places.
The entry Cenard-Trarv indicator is 0.10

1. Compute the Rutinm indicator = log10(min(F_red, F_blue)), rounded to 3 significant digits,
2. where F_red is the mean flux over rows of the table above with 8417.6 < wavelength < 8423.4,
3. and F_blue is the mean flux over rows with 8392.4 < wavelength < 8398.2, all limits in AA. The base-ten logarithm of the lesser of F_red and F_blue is -0.0711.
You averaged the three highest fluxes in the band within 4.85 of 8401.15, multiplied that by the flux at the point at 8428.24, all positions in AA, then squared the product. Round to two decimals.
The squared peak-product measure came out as 0.52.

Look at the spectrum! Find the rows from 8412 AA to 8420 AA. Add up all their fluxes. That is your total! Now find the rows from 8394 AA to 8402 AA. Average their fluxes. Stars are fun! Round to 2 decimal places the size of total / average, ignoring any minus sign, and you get 4.00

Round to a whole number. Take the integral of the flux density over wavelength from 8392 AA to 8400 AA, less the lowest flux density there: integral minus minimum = 6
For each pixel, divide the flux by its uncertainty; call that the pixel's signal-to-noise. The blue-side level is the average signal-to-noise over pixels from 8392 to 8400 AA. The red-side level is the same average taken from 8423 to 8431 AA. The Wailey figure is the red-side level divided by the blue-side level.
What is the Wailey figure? 0.95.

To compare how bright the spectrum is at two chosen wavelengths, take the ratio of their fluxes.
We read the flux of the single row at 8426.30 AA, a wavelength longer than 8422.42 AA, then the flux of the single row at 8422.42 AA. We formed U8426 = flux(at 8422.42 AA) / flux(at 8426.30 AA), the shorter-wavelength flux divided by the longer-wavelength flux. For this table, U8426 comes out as 1.11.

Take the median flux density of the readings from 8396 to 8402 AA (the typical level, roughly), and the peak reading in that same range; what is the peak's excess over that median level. 0.028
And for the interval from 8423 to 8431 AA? 0.097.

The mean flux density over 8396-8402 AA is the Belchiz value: 0.845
